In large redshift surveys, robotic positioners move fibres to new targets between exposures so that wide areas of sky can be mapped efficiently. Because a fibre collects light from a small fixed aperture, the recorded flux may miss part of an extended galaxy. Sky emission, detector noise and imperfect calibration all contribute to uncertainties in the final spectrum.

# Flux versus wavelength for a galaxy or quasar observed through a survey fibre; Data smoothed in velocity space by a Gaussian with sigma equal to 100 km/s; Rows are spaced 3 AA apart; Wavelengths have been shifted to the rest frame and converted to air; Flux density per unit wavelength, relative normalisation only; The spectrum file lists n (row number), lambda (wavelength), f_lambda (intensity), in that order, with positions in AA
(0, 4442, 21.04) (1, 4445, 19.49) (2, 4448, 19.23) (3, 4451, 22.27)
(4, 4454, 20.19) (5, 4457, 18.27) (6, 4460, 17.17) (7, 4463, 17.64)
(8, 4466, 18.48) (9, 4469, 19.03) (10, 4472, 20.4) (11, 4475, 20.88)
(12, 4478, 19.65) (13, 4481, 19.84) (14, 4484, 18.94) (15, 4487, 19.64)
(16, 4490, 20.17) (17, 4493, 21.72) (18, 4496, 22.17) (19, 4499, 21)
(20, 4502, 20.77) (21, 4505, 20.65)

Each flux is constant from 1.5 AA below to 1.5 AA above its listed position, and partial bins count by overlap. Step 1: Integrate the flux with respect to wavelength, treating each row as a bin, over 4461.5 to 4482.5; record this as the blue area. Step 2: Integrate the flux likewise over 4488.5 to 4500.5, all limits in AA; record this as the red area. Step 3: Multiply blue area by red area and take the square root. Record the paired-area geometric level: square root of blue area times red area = 323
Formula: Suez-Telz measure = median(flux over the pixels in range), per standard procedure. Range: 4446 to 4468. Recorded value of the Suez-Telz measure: 18.5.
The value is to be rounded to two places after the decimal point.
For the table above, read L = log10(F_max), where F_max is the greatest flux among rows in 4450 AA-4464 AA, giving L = 1.35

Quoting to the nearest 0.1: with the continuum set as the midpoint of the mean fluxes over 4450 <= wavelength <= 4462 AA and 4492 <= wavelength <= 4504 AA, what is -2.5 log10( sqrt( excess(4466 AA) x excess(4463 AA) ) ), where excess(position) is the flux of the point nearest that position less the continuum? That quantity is -0.9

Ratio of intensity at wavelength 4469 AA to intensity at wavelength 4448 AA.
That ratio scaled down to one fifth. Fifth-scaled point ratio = 0.198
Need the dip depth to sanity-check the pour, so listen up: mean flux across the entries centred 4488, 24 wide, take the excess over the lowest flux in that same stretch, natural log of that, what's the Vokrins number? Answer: 0.37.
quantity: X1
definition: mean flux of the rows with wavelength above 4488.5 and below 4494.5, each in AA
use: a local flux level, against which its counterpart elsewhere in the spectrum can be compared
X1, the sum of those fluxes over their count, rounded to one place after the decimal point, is 20.9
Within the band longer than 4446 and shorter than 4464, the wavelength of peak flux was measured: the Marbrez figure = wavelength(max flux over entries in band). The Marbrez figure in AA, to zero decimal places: 4451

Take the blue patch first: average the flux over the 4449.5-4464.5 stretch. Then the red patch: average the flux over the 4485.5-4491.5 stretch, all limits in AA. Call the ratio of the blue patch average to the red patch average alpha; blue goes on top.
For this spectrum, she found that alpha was 0.96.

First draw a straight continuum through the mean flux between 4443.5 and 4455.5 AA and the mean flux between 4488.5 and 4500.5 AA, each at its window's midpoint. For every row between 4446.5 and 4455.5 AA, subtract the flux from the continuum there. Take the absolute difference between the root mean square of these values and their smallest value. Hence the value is 3.2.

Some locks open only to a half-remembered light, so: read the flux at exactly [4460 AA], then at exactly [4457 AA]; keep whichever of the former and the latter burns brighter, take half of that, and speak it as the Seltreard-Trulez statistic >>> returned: 9.1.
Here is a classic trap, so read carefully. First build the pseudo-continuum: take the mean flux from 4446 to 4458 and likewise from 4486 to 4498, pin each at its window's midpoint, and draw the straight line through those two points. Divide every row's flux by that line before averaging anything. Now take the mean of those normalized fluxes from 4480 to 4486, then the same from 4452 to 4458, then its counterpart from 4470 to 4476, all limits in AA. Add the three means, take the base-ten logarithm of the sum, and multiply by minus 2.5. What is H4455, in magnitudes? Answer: -1.16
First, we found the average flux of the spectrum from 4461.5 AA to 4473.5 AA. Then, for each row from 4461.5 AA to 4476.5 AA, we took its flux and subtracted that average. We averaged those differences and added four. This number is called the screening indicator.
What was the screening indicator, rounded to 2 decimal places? 4.40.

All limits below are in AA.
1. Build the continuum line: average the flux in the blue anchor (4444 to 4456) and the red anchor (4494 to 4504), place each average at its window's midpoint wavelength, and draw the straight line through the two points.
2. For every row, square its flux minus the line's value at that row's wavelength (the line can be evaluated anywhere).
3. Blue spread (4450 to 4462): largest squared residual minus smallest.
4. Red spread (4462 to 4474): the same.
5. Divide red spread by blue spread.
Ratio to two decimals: 0.76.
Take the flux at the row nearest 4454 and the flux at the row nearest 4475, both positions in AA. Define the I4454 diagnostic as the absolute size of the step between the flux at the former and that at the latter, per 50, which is 0.014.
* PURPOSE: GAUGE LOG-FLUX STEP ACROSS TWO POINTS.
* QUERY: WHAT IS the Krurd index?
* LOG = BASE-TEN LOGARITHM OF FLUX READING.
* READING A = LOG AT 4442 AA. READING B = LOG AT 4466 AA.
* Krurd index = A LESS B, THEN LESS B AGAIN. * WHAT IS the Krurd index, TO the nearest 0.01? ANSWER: -1.21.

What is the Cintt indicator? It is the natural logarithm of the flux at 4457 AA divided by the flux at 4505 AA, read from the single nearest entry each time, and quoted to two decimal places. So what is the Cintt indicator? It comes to -0.12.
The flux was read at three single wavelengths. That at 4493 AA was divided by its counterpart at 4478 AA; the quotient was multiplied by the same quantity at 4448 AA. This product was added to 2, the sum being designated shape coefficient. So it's 23.3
